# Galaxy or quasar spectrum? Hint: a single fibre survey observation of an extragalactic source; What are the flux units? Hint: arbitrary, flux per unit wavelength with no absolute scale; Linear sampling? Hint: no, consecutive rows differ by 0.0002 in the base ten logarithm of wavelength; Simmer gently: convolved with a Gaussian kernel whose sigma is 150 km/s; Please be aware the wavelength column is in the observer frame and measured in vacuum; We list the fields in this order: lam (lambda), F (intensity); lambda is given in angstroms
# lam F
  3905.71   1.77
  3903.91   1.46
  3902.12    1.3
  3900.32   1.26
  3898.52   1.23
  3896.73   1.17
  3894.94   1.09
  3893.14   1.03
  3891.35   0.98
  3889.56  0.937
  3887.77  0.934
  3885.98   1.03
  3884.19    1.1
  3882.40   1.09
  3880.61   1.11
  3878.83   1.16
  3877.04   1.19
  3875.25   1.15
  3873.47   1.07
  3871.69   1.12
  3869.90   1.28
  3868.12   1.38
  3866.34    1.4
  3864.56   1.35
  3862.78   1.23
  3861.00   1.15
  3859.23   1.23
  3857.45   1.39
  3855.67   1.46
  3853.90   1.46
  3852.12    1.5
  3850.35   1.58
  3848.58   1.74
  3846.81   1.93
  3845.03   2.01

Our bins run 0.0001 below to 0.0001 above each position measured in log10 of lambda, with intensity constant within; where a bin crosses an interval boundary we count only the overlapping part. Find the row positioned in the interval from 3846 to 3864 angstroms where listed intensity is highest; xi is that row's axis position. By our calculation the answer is 3846.81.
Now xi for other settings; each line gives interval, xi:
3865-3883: 3866.34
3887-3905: 3903.91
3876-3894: 3877.04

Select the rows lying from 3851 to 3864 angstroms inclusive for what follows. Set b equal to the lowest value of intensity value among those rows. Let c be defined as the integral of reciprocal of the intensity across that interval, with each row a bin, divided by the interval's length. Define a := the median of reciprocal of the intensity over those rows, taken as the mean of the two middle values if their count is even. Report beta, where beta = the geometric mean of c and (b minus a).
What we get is 0.57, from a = 0.72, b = 1.15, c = 0.75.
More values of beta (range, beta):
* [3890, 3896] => 0.09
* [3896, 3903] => 0.54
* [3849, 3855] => 0.72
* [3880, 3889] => 0.13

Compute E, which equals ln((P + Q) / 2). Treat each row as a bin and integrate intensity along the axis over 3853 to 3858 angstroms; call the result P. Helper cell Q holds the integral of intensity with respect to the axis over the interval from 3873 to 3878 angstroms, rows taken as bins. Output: 1.86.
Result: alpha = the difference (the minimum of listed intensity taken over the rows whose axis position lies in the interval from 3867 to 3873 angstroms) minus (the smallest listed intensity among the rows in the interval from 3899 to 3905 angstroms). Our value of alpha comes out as -0.140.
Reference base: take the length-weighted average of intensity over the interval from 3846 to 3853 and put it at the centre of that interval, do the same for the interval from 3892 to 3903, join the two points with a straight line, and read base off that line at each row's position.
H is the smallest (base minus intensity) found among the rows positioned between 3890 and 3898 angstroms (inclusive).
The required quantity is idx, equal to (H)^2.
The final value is 0.000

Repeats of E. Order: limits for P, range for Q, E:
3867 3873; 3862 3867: 1.96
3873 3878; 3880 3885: 1.72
